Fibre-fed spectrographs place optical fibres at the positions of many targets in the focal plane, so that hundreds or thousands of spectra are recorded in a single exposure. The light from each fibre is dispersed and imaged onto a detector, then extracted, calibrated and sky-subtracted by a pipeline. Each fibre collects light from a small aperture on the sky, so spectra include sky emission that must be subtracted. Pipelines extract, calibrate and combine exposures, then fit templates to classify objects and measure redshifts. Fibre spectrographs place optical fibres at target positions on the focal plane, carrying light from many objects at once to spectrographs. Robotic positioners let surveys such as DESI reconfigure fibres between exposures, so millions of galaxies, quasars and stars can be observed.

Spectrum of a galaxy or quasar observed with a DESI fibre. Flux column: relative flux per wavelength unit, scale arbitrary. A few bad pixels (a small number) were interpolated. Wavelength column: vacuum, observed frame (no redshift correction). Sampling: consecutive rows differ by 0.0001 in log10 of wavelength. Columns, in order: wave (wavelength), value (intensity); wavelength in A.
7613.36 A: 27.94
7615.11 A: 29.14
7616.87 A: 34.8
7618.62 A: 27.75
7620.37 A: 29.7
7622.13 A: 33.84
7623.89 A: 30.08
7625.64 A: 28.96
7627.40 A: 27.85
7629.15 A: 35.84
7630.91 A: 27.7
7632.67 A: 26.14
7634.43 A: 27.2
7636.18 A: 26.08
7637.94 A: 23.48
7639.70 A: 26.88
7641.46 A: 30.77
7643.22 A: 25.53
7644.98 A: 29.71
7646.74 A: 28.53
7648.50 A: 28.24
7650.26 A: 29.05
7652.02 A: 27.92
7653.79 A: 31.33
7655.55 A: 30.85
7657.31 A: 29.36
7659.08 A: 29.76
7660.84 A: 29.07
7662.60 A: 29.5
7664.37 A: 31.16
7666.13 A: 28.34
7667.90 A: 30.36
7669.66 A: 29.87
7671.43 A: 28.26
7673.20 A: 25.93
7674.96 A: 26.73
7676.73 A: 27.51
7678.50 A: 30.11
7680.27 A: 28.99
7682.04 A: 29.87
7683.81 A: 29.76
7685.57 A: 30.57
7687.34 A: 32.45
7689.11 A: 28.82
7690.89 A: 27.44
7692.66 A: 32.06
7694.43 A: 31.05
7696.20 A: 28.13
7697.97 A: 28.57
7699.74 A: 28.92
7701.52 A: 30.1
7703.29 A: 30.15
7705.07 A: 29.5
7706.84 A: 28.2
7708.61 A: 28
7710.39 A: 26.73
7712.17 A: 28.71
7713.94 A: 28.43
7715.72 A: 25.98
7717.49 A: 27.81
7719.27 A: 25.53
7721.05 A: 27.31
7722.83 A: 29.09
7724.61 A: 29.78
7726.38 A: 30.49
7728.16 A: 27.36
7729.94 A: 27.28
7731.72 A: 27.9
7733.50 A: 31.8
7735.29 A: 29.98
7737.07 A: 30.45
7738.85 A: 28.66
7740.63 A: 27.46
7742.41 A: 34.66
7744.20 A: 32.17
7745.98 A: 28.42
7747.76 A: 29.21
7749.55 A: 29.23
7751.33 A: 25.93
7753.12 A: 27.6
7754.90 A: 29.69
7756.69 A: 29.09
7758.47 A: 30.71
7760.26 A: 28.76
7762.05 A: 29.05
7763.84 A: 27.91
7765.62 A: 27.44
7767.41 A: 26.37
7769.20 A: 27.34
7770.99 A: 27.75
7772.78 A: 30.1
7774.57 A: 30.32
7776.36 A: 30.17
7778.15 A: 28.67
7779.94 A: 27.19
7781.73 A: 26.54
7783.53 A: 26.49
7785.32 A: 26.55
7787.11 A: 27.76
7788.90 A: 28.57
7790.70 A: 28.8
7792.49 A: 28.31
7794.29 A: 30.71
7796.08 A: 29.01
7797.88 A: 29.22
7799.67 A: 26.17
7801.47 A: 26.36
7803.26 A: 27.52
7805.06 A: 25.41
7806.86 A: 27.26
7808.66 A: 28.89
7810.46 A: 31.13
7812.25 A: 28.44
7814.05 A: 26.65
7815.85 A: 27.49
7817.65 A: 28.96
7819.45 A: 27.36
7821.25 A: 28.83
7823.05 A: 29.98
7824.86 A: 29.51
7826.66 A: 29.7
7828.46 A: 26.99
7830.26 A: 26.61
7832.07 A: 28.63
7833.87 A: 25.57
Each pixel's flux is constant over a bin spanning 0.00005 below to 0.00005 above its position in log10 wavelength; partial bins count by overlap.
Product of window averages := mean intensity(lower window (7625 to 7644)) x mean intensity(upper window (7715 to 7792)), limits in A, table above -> 796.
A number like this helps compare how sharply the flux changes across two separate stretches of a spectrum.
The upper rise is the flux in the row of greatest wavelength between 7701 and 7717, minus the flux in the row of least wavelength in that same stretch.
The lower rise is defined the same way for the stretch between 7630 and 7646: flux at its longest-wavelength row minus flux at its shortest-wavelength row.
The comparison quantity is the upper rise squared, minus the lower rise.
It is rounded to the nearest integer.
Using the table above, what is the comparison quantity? 15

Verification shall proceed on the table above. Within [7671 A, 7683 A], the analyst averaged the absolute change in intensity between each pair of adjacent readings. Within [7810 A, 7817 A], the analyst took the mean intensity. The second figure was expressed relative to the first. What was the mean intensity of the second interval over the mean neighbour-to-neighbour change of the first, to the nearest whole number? 20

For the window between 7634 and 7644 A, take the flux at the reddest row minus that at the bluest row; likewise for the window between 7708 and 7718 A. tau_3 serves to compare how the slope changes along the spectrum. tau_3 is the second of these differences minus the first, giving 1.5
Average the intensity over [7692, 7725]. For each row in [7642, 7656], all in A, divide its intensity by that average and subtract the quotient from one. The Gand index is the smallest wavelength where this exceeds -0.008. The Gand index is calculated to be 7643.22 A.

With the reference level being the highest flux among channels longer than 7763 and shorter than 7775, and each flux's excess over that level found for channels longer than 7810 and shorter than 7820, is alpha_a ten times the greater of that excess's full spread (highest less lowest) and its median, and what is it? 45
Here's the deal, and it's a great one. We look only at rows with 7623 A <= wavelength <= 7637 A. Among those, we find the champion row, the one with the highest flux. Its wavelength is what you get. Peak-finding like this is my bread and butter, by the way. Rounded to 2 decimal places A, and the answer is 7629.15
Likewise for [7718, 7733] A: 7726.38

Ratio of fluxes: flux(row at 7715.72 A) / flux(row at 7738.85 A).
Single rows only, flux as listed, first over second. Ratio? 0.91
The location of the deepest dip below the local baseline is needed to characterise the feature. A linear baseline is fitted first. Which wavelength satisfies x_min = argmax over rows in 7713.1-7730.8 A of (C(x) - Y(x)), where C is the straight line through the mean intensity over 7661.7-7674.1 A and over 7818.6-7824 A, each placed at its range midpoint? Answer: 7719.27 A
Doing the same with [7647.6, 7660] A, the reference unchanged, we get 7652.02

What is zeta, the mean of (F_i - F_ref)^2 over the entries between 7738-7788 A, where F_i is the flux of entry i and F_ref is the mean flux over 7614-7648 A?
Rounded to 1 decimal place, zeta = 3.6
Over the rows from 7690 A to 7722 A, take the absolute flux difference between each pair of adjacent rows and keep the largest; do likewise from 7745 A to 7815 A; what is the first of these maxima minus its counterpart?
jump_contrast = 1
